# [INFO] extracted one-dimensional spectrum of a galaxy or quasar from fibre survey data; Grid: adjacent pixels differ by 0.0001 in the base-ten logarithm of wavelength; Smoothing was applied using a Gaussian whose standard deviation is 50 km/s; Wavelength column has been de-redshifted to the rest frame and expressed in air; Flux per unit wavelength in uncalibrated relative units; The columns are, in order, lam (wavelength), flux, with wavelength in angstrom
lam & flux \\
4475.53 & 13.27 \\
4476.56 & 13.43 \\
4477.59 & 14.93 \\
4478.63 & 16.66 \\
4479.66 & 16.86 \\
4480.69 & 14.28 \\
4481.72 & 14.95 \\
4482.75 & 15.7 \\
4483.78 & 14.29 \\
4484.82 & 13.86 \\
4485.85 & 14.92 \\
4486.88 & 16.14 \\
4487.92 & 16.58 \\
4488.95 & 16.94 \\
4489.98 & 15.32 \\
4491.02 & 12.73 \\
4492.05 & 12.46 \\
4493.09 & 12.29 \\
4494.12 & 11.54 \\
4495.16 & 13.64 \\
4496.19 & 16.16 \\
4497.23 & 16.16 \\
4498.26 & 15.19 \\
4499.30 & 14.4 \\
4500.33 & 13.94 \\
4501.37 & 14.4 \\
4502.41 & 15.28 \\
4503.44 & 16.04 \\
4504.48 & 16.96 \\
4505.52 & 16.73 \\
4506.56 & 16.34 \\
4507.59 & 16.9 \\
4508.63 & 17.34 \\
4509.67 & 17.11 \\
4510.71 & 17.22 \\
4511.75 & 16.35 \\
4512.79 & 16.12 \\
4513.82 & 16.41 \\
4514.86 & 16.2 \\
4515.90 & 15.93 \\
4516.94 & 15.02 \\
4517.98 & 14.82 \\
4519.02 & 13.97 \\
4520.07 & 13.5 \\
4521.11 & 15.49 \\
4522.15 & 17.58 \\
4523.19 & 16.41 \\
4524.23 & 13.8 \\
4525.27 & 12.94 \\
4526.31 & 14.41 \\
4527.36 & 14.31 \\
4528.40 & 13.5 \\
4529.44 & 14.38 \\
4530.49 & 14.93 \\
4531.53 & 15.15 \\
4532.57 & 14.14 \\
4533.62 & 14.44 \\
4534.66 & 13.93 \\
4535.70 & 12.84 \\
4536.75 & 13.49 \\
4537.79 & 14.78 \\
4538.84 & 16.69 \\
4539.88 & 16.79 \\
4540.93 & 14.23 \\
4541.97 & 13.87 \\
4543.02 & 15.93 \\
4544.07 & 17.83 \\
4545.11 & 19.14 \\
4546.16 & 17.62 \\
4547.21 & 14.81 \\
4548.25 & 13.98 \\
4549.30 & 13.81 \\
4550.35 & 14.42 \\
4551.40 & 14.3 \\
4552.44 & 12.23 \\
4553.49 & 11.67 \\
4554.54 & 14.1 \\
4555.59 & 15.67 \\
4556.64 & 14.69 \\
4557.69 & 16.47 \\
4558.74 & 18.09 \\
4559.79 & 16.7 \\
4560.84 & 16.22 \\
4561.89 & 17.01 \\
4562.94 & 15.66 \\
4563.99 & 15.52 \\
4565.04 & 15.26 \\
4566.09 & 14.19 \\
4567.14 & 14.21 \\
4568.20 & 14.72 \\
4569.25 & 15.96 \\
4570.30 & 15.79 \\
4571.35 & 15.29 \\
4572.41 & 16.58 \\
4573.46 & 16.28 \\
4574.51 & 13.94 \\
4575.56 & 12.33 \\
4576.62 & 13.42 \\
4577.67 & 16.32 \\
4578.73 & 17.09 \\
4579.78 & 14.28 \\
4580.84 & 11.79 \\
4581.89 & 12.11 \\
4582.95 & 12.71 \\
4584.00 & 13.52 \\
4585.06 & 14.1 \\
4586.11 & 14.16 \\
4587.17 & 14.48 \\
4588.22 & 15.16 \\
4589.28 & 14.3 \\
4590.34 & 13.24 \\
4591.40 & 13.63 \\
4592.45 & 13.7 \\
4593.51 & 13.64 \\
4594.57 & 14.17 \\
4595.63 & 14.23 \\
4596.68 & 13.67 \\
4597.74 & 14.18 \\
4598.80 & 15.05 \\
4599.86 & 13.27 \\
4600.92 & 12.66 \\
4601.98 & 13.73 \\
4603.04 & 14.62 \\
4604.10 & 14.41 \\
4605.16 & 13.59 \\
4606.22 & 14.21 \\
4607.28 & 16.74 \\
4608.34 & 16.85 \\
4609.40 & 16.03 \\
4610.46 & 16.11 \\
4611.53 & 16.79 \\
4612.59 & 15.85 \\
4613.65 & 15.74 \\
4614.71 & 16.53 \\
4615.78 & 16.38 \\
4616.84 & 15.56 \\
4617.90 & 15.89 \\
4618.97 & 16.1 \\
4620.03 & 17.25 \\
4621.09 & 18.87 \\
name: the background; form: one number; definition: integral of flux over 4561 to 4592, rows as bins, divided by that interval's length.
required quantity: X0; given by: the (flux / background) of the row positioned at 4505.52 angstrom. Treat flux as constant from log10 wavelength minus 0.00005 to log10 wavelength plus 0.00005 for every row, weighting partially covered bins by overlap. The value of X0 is 1.15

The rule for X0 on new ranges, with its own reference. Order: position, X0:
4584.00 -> 0.93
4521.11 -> 1.06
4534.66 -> 0.95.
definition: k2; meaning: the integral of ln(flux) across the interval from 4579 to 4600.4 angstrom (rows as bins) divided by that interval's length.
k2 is 2.62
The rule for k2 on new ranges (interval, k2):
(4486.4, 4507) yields 2.70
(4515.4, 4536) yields 2.68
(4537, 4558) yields 2.71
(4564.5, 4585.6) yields 2.67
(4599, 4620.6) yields 2.73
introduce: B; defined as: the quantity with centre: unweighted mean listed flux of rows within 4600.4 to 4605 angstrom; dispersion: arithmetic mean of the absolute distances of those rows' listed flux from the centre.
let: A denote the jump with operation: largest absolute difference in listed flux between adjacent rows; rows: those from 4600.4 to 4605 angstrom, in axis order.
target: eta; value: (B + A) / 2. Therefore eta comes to 0.9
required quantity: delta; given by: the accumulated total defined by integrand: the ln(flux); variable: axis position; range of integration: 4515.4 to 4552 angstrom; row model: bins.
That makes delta 99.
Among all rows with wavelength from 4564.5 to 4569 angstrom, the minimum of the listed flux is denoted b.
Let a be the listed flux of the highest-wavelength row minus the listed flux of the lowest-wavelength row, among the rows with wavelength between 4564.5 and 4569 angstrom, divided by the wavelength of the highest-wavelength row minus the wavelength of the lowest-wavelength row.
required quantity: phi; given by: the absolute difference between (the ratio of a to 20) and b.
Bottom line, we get 14.20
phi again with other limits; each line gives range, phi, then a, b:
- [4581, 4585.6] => 12.08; 0.63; 12.11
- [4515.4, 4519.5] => 14.00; -0.63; 13.97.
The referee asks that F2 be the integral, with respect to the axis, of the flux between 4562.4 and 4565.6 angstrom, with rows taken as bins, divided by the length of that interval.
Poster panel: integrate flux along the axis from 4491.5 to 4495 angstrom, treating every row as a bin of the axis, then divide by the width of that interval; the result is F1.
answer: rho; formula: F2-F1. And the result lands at 3.2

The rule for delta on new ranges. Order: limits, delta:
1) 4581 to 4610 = 77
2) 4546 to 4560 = 38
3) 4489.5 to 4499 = 25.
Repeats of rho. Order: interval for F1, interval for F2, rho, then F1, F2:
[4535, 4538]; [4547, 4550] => 0.5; 13.6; 14.2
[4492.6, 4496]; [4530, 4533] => 1.9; 12.9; 14.8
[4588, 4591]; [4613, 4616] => 2.1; 14.1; 16.2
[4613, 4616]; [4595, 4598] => -2.1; 16.2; 14.0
